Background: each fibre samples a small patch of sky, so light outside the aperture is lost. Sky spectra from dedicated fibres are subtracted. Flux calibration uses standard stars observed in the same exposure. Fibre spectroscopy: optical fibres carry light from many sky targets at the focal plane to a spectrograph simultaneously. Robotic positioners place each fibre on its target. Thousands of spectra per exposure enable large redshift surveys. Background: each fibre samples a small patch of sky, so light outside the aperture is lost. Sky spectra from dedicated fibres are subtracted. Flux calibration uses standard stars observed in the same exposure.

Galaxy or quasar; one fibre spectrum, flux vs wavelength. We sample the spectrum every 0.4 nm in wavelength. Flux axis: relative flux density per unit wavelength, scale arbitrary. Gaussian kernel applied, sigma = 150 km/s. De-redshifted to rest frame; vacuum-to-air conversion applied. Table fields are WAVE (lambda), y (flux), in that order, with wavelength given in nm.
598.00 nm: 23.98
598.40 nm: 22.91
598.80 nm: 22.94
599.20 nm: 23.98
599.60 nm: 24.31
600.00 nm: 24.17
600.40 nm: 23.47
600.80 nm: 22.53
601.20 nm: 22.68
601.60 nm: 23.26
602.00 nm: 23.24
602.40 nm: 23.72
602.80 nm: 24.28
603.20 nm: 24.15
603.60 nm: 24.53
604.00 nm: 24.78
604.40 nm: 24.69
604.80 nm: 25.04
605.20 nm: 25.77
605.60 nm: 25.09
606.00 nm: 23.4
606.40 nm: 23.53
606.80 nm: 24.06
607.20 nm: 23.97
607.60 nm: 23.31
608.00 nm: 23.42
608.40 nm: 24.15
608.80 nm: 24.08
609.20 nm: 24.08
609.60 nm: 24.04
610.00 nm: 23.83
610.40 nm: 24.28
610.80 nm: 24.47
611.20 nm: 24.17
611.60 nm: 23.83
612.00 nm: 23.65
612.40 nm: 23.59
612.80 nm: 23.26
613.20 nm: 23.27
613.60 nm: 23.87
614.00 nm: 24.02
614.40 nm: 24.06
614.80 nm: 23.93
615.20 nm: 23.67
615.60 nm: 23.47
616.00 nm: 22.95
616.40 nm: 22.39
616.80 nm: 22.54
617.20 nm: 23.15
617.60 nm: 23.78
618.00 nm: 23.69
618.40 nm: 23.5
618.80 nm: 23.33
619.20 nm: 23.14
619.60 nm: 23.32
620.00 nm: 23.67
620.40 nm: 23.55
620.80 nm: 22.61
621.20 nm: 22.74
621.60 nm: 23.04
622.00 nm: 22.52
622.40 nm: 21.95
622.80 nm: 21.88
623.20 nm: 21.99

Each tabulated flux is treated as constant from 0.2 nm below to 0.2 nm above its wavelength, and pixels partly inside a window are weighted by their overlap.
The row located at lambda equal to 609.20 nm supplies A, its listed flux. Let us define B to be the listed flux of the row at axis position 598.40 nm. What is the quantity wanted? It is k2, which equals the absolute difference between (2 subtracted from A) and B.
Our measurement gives 0.8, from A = 24.08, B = 22.91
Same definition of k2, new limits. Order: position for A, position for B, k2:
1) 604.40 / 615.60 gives 0.8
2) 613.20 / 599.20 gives 2.7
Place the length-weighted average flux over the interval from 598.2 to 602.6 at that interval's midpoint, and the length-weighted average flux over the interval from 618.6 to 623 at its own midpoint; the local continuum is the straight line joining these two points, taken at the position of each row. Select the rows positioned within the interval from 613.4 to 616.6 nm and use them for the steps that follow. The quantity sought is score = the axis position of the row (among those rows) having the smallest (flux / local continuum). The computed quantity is 616.40 nm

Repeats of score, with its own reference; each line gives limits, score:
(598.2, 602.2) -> 600.80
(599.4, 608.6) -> 600.80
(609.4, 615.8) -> 612.80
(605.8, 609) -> 607.60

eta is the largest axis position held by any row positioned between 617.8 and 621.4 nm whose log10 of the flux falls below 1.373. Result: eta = 621.20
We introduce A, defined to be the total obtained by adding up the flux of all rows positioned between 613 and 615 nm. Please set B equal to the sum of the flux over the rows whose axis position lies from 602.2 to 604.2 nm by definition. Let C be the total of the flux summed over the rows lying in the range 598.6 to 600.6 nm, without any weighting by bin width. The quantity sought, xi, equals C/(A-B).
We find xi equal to -51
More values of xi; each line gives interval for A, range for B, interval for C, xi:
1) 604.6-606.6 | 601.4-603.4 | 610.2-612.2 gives 29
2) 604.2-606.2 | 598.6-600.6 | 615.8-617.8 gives 22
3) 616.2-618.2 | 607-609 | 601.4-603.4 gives -35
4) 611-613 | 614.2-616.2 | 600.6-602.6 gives 275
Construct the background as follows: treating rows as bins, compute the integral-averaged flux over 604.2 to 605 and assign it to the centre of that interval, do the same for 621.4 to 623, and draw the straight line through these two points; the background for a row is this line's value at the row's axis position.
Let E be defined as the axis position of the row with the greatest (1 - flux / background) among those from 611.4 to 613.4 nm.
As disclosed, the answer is 612.80 nm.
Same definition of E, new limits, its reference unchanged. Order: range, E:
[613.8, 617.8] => 616.40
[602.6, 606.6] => 606.00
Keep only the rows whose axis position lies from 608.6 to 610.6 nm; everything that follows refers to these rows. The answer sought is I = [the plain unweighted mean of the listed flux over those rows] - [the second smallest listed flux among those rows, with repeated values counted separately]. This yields 0.02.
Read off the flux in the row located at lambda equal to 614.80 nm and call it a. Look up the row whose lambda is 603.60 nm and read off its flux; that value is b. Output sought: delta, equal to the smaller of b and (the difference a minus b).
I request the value -0.6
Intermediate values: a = 23.93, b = 24.53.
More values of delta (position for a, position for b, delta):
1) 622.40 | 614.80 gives -2.0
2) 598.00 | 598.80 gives 1.0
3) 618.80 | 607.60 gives 0.0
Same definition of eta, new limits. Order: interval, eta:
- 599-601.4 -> 601.20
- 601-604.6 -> 602.00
